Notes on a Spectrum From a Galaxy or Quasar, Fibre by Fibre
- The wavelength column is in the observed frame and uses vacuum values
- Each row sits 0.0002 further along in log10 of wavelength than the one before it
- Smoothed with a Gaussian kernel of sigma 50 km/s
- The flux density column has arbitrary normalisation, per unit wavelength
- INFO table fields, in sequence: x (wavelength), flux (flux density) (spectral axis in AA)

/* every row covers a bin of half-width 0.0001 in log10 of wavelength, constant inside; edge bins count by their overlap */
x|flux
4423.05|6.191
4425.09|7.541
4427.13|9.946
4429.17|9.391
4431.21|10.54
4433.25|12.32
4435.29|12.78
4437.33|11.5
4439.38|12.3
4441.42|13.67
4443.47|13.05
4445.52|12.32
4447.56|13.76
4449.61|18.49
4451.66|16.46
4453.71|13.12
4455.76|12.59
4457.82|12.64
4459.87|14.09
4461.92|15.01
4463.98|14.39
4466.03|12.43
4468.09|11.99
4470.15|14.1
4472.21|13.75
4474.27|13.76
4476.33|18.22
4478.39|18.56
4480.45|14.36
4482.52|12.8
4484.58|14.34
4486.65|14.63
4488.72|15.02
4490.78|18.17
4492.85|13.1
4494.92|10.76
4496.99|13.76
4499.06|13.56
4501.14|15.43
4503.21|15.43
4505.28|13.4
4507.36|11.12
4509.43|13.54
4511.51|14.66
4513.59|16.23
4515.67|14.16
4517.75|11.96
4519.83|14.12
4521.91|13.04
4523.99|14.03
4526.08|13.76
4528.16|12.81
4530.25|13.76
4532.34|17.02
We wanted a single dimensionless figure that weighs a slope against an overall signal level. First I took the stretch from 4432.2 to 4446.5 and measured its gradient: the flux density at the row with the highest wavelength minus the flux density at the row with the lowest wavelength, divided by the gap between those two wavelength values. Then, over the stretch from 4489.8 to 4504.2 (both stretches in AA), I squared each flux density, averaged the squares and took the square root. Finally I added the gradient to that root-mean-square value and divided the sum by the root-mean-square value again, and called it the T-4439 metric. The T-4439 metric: 1.00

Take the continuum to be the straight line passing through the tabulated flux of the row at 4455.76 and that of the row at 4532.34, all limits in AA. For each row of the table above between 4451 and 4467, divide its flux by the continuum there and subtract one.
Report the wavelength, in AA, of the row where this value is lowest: 4466.03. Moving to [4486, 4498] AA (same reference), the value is 4494.92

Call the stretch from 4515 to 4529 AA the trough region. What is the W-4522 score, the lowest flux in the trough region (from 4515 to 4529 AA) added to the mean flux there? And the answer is 25.4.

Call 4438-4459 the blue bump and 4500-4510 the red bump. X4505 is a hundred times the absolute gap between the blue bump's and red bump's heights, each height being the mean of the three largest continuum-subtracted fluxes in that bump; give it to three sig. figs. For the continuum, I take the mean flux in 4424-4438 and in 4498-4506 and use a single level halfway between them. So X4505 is 144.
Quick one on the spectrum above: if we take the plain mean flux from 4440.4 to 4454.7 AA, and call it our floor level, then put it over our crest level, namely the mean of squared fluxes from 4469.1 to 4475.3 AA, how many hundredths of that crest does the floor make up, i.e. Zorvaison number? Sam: 7.5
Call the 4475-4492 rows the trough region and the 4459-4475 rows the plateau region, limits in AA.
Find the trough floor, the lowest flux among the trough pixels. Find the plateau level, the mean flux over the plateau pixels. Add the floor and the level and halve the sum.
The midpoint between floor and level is 13.2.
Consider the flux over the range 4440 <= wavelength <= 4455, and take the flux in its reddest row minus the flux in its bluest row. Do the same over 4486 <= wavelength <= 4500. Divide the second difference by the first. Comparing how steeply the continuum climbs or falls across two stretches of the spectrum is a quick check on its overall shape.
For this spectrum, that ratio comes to 1.9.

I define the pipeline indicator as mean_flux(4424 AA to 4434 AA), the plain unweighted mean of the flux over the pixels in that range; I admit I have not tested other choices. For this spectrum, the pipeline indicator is 9.9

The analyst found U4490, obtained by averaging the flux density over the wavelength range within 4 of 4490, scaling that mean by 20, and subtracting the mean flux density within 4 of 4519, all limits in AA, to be 291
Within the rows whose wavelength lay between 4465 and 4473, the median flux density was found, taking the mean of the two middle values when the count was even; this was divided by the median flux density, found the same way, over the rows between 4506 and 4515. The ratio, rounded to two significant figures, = 0.93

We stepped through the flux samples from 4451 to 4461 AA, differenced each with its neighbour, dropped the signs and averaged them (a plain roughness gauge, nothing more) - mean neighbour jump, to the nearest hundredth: 1.34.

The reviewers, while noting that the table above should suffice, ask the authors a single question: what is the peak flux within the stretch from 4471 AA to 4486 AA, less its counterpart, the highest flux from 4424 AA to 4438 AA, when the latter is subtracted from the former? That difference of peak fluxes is 6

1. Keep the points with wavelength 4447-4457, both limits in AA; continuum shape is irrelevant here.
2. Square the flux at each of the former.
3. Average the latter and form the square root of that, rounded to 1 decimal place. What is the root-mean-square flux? 15.1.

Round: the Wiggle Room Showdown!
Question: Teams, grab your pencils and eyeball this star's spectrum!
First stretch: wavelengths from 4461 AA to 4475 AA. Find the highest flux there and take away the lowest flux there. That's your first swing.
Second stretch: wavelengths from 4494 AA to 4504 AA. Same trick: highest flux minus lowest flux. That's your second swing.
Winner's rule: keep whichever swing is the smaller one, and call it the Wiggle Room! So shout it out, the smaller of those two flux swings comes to 3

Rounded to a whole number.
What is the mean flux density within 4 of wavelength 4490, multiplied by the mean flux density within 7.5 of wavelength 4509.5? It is 214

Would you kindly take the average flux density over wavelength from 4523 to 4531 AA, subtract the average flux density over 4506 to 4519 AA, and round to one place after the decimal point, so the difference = 0.0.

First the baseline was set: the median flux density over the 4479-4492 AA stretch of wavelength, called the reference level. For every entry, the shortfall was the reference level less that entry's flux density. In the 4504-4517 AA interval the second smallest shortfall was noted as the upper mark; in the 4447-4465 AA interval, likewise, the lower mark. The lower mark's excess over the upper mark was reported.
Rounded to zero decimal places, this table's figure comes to -2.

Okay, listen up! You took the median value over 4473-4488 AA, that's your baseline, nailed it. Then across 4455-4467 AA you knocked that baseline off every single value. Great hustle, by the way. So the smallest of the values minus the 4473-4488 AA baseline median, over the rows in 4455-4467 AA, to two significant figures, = -1.9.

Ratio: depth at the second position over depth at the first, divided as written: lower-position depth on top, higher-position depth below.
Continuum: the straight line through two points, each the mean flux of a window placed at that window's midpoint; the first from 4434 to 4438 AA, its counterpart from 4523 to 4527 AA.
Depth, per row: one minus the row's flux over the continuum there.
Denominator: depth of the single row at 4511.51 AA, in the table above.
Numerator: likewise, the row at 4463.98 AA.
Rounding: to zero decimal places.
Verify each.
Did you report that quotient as 2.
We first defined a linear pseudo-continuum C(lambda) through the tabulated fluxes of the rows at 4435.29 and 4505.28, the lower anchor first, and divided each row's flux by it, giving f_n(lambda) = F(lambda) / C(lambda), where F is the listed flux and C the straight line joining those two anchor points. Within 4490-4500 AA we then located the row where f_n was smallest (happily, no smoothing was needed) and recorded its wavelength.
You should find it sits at 4494.92 AA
